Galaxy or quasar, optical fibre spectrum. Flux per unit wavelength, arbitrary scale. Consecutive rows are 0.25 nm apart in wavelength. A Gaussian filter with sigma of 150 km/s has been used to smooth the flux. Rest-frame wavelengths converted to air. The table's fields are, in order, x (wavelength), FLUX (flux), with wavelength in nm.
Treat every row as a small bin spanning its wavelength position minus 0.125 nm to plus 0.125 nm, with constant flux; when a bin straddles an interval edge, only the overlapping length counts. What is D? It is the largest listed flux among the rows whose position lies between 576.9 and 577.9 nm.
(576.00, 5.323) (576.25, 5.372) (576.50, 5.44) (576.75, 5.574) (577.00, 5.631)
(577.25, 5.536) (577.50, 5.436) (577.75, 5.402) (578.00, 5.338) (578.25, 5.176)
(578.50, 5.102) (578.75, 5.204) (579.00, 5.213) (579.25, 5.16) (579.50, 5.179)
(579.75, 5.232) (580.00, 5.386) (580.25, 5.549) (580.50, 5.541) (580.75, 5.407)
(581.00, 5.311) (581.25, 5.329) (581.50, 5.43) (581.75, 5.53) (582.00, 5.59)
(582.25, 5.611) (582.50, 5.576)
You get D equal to 5.631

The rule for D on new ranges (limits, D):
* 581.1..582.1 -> 5.59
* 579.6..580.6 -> 5.549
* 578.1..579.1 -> 5.213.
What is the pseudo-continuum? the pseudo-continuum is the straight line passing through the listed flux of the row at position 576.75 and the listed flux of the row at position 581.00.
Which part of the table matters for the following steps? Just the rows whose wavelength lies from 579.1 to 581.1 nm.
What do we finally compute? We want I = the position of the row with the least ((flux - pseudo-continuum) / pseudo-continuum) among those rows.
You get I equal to 579.25 nm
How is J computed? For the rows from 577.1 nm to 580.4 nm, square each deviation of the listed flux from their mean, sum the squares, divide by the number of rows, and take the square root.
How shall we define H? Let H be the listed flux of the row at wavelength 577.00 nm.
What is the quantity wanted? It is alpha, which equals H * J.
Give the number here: 0.80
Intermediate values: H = 5.631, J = 0.143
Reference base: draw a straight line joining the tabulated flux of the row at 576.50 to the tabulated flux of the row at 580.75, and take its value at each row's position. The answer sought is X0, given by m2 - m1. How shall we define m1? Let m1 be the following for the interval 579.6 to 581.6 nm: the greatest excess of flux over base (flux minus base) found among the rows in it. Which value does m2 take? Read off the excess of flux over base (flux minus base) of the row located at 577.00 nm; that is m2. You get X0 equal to 0.06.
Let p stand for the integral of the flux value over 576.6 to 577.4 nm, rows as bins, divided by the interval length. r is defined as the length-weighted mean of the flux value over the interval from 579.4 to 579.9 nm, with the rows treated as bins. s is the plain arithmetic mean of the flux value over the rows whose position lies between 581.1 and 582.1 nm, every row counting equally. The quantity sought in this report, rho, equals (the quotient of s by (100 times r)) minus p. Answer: -5.56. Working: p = 5.57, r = 5.2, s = 5.5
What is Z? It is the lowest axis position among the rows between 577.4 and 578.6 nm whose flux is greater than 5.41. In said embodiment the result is 577.50 nm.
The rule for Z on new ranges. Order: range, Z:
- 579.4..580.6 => 580.25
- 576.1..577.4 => 576.50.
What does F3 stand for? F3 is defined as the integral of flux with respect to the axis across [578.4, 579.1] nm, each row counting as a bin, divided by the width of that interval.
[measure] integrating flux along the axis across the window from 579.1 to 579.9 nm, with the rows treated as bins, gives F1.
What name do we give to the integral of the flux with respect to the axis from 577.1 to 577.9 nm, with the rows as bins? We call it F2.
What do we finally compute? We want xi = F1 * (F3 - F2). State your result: 3.4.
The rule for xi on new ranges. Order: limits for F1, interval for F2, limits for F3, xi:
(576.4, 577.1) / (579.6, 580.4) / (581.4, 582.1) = 4.7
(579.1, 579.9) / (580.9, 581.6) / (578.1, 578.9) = 5.9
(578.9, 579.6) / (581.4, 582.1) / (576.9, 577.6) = 6.1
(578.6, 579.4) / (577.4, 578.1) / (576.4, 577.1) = 7.4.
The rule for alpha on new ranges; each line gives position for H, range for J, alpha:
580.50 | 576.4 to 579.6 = 0.94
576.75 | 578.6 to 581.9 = 0.76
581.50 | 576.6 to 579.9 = 0.92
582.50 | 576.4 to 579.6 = 0.95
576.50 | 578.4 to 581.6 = 0.75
